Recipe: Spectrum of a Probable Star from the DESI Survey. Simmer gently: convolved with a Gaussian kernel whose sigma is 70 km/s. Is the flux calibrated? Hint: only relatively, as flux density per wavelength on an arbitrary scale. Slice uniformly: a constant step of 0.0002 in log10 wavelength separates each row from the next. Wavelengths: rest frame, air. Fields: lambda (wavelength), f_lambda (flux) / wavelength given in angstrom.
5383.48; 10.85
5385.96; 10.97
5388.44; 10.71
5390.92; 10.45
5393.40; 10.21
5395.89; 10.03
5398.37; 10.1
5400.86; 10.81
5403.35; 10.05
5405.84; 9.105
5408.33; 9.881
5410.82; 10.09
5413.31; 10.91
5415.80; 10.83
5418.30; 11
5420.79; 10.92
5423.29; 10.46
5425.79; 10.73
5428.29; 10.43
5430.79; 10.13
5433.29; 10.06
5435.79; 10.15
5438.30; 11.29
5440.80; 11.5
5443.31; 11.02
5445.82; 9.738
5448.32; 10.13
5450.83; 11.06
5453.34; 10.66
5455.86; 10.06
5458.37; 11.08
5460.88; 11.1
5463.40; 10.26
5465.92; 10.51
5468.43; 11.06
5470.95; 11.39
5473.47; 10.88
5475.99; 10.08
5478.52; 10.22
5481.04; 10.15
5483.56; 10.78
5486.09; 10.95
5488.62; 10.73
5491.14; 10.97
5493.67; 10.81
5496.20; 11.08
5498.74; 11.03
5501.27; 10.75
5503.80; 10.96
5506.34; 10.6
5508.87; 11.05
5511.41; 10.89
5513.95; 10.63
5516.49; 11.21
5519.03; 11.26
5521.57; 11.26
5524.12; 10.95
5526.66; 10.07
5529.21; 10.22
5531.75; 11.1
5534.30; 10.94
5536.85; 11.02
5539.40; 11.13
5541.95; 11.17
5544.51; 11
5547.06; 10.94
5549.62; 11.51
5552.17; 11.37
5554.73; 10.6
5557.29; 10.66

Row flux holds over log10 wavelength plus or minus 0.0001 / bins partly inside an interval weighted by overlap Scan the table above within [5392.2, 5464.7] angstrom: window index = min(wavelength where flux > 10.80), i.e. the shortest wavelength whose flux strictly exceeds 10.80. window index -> 5400.86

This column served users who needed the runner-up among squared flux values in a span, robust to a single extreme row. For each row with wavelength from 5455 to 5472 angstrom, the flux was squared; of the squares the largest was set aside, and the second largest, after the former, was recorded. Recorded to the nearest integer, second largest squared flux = 123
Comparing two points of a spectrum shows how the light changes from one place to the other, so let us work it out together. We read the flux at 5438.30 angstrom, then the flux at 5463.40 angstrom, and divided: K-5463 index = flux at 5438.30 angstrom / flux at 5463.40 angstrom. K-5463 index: 1.10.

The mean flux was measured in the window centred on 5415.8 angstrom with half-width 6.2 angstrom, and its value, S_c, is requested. 10.8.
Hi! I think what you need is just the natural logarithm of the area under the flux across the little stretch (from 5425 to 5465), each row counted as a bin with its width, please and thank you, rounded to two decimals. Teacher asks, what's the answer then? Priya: 6.05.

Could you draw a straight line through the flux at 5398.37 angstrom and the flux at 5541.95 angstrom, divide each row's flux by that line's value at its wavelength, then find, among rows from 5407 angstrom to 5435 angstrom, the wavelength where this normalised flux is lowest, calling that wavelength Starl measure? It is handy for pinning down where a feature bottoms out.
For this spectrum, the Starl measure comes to 5433.29 angstrom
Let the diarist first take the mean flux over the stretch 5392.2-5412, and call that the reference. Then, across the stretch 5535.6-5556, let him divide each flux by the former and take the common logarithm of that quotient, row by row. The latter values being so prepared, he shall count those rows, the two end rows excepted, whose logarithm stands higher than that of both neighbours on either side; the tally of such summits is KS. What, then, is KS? 2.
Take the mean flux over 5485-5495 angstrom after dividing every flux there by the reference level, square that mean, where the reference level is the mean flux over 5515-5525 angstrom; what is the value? 0.95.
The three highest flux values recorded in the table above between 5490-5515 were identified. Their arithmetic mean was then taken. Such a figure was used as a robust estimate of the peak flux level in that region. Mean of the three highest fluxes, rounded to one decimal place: 11.1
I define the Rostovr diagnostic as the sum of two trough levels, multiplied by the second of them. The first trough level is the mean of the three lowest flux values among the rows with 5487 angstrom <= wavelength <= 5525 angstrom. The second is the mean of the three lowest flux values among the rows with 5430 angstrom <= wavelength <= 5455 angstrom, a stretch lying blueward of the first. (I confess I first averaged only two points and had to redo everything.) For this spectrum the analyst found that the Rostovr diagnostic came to 206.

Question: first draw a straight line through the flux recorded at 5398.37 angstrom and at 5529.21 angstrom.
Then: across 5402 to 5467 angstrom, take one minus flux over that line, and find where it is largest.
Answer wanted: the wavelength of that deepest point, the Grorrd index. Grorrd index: 5405.84 angstrom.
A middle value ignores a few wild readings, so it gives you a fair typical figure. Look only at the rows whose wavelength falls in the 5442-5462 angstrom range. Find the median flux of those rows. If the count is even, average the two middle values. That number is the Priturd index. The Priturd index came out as 10.8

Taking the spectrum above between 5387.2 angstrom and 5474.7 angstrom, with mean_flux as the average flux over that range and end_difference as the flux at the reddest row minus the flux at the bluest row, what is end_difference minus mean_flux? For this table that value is -10.4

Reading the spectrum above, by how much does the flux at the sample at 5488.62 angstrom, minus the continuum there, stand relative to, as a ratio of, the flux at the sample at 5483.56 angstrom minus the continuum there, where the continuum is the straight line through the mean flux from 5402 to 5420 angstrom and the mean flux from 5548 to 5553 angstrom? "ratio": 2.0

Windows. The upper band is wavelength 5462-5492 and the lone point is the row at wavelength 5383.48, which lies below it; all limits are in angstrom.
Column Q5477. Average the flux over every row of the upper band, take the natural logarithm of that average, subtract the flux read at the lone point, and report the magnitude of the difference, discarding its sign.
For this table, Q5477 8.5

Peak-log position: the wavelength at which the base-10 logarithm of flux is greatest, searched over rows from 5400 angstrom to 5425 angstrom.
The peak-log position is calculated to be 5418.30 angstrom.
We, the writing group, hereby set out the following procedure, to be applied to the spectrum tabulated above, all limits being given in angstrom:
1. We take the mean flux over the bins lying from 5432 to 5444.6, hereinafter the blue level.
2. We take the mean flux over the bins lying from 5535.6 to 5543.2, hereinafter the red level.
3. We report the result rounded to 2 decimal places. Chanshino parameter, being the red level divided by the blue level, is 1.03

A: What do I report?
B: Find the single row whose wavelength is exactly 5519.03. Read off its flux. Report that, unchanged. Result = 11.26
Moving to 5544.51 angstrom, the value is 11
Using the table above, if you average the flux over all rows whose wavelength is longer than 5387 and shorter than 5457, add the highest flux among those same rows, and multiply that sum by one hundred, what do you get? 2195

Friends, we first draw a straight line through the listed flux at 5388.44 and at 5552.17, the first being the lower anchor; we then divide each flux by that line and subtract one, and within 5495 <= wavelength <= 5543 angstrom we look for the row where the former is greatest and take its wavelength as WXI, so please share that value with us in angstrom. 5519.03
